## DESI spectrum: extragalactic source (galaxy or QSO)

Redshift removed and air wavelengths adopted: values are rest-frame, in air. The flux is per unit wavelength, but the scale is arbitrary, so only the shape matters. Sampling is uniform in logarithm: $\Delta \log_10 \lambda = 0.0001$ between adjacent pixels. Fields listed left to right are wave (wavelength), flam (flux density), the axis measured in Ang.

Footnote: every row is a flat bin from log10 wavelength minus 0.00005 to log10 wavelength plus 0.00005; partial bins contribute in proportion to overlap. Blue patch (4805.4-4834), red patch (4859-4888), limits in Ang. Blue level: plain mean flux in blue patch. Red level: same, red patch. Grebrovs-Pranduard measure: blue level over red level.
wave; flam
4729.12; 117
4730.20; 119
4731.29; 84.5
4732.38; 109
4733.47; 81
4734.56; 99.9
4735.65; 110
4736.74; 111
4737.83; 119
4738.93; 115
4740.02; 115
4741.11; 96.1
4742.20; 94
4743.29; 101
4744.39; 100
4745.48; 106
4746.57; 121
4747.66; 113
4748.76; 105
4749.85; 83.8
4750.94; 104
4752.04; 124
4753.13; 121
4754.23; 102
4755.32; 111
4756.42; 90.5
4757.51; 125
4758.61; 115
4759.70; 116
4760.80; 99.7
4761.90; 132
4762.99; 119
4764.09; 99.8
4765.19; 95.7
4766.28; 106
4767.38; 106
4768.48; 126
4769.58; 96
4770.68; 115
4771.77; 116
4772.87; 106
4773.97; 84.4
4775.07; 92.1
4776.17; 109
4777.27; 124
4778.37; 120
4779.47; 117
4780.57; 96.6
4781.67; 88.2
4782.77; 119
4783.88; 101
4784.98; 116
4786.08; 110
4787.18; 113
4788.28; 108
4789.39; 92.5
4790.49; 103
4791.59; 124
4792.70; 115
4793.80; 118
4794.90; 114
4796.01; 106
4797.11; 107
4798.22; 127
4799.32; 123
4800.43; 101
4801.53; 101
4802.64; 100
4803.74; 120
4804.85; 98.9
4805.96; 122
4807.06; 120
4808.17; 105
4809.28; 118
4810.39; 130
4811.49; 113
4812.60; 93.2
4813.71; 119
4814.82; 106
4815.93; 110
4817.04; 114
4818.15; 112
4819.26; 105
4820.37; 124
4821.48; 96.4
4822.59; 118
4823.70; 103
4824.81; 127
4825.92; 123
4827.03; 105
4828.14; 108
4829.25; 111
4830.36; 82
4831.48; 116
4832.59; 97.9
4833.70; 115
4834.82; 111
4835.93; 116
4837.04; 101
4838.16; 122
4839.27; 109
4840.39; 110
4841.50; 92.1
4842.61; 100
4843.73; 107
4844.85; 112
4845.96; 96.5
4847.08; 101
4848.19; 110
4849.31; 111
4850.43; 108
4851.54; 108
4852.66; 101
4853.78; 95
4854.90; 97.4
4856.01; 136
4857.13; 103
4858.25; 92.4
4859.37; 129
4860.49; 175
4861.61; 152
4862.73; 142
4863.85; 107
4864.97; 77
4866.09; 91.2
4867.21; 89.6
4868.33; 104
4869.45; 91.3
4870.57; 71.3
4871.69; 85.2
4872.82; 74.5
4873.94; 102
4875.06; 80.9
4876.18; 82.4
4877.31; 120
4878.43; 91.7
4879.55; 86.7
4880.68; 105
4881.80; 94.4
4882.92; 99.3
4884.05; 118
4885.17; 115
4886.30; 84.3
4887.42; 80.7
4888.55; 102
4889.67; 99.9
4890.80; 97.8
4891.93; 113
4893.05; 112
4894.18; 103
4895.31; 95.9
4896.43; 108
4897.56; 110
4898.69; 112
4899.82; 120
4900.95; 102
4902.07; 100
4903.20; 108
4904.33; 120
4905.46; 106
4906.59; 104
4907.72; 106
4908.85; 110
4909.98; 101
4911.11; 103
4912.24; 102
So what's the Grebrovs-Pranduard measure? 1.09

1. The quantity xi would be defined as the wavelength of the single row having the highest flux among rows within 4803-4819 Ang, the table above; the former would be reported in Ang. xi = 4810.39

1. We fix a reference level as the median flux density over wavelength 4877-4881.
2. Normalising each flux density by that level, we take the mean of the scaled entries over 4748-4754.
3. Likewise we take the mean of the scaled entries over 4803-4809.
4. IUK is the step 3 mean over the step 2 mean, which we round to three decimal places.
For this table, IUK 1.052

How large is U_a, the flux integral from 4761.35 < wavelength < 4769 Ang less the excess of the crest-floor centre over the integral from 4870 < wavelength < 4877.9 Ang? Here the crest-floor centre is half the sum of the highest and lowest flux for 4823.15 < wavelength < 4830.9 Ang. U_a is 1448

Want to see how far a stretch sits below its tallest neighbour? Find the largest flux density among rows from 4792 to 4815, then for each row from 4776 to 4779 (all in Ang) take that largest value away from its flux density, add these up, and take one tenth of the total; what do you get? -3.7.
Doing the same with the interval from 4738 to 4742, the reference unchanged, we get -6.4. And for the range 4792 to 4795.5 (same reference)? -4.3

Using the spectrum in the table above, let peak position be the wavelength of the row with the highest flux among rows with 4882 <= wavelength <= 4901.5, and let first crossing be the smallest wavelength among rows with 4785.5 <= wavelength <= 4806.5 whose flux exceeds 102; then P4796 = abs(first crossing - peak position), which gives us 113.7 Ang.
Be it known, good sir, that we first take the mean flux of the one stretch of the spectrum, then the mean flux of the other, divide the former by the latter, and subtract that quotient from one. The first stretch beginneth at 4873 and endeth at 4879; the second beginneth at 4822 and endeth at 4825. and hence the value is 0.18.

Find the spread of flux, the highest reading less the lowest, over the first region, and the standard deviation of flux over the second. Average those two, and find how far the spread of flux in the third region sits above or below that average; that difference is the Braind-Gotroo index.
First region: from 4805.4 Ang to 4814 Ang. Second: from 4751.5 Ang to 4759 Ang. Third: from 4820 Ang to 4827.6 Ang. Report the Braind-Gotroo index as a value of 6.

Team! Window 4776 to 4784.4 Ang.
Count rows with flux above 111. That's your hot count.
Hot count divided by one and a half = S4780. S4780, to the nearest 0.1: 2.7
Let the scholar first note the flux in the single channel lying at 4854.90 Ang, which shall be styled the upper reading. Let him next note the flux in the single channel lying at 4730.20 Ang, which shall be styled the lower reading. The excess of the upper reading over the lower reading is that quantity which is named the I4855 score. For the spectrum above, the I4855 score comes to -22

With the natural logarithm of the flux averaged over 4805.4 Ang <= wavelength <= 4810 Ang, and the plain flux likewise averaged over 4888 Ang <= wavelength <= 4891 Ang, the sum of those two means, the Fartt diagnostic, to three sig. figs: 105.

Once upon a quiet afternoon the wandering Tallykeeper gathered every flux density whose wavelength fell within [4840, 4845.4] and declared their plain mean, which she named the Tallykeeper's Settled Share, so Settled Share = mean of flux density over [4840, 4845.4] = 104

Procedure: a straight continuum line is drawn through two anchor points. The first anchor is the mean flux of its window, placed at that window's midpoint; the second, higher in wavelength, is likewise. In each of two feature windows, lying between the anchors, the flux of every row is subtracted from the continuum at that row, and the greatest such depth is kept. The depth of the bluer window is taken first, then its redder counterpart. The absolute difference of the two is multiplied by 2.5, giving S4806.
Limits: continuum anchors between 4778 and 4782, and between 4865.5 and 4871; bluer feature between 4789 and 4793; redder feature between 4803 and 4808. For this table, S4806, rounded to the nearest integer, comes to 23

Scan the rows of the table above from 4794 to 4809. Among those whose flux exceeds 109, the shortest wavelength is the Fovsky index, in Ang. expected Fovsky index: 4794.90 Ang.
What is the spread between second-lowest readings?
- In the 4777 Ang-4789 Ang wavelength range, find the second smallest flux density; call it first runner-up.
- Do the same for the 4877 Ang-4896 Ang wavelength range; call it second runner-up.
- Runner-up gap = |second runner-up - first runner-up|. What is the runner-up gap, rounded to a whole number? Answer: 12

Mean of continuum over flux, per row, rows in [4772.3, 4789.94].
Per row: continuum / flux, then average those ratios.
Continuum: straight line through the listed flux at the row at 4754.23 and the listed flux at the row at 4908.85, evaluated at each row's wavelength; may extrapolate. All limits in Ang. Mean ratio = 0.99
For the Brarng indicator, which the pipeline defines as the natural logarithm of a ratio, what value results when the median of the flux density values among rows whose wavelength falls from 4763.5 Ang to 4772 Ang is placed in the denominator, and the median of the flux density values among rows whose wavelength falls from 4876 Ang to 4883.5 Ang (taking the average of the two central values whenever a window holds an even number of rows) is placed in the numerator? -0.12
